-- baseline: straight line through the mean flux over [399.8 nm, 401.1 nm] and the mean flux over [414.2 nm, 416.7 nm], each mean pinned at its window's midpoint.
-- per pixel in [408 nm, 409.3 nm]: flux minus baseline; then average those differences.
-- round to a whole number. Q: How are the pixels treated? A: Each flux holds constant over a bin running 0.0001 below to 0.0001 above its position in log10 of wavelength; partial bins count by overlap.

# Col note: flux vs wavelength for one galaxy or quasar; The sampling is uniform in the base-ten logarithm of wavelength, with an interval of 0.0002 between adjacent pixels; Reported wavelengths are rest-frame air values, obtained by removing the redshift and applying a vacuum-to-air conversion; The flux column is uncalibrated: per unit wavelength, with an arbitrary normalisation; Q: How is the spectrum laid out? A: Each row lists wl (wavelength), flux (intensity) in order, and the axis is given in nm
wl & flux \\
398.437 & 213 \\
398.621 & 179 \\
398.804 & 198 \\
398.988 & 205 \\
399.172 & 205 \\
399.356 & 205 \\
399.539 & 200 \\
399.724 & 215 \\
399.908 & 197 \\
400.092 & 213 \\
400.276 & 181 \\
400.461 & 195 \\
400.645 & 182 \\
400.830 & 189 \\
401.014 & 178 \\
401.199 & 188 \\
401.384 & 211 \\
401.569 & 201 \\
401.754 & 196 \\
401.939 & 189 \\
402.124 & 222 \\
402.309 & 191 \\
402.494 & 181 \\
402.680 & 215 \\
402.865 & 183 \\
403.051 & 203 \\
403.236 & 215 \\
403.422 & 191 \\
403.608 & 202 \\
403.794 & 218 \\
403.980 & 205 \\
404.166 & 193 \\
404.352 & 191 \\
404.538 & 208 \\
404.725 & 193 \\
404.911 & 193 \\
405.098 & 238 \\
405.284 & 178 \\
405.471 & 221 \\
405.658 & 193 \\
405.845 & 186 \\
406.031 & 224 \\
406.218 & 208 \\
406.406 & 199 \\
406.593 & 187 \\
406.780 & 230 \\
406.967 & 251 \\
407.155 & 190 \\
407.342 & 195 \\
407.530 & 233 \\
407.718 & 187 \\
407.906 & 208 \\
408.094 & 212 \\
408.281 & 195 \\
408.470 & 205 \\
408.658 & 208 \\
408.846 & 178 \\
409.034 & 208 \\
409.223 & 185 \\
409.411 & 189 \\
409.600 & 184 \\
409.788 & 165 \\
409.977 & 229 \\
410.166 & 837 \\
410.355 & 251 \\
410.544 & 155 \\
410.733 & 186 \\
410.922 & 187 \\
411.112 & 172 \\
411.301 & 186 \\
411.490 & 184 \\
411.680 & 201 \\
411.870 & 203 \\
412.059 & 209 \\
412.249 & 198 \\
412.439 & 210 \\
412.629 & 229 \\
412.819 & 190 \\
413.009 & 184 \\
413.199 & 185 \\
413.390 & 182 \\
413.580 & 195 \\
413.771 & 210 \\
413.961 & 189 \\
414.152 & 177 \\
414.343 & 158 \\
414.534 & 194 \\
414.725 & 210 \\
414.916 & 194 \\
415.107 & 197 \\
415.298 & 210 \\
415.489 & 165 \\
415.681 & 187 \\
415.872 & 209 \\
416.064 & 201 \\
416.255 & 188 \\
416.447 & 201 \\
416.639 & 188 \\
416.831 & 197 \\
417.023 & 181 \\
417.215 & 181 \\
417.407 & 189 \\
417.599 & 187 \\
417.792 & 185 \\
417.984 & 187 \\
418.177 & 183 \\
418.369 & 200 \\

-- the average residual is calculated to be 7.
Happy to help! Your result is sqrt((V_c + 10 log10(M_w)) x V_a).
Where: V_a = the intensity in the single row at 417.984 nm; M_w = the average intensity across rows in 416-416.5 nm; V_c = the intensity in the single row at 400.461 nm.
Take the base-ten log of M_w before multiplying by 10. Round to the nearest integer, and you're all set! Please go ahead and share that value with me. 202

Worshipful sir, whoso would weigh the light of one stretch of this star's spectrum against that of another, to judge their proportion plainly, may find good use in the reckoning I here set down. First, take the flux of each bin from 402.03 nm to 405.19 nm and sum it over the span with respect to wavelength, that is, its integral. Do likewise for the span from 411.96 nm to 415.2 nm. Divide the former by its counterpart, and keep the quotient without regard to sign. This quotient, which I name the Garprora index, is 1.01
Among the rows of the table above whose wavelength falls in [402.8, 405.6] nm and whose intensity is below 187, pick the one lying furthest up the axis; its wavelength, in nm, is 405.284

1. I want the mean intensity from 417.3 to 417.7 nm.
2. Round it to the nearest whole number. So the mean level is 188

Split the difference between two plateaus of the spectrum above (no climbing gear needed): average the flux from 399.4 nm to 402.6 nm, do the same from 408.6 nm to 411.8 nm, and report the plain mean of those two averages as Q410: 213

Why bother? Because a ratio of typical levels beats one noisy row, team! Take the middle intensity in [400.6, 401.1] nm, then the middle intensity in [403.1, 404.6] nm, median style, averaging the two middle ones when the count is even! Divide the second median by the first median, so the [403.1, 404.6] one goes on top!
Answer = 1.12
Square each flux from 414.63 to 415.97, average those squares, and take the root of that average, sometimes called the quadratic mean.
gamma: 197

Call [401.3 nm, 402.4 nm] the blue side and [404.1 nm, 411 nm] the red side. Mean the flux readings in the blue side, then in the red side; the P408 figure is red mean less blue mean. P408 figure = 17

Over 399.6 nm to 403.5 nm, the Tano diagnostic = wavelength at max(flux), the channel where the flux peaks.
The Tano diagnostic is 402.124 nm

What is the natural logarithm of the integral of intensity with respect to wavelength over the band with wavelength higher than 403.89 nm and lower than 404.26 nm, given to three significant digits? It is 4.30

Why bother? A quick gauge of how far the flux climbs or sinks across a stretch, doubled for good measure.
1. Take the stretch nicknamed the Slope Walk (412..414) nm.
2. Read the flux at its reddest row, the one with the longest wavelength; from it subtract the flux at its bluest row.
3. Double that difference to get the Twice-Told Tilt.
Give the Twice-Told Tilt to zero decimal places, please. -40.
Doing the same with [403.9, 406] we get -38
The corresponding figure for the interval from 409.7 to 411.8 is 72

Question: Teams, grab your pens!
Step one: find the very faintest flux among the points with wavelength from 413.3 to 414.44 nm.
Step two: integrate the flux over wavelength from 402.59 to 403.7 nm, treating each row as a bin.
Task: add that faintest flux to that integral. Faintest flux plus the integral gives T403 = 382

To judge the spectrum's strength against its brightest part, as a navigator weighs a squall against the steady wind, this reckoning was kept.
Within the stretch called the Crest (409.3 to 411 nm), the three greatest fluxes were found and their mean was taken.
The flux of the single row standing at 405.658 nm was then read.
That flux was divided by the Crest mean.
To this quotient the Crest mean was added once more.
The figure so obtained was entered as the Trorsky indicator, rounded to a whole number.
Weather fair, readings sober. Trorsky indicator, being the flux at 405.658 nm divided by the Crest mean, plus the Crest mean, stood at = 439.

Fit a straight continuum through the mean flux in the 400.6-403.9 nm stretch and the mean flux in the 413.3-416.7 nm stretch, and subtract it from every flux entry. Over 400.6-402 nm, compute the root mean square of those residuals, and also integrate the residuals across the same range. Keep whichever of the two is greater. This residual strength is 12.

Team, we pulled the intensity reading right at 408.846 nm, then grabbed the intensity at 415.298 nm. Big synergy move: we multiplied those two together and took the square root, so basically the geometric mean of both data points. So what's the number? 193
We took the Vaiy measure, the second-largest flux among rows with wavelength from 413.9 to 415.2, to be 197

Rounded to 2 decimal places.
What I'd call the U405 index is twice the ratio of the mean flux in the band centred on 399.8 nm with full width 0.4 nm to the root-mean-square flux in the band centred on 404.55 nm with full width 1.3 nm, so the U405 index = 2.02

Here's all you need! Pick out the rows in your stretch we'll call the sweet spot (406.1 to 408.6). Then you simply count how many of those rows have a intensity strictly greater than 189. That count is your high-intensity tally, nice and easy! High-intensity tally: 11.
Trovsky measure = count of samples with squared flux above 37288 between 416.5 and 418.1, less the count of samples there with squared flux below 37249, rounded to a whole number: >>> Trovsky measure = -6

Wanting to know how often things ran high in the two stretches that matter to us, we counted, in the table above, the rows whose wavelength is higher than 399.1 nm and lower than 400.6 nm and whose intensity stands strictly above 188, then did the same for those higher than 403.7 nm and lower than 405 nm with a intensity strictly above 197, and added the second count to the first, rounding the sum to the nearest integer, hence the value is 10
